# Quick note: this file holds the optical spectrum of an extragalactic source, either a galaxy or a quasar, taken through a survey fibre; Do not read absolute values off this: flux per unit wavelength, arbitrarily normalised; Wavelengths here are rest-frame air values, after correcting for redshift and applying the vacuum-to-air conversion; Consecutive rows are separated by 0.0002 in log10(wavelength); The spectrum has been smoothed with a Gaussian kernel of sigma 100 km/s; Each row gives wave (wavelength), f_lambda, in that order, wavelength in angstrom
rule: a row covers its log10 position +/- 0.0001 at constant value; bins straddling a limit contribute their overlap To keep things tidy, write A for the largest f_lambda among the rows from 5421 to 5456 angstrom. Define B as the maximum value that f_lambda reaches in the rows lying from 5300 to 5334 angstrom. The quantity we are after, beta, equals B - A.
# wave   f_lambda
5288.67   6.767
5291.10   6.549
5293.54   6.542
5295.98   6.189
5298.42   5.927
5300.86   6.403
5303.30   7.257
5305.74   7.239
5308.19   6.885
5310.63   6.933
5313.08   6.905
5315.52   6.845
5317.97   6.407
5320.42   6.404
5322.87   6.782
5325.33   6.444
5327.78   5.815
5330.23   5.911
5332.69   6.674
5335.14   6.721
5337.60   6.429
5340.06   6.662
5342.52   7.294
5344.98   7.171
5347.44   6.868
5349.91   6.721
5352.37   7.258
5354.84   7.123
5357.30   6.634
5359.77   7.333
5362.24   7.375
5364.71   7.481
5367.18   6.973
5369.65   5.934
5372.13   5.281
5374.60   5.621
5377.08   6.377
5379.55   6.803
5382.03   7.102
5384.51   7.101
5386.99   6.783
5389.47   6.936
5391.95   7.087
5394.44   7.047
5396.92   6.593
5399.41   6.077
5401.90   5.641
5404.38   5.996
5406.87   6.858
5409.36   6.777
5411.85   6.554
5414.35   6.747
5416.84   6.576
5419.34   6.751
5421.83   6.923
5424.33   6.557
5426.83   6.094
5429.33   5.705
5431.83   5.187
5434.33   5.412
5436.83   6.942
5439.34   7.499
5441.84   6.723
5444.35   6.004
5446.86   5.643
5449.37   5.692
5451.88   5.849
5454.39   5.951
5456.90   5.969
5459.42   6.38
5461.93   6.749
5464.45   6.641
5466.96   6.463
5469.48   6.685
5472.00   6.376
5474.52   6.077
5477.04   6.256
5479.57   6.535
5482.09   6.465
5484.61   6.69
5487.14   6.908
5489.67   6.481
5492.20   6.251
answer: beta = -0.2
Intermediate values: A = 7.499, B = 7.257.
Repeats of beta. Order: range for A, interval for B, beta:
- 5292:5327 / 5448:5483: -0.5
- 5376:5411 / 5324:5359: 0.2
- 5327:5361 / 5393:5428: -0.3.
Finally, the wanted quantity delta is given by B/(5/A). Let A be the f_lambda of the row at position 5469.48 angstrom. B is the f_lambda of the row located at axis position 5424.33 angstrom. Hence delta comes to 8.8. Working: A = 6.685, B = 6.557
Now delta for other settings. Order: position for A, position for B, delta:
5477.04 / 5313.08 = 8.6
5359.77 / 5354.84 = 10.4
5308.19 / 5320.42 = 8.8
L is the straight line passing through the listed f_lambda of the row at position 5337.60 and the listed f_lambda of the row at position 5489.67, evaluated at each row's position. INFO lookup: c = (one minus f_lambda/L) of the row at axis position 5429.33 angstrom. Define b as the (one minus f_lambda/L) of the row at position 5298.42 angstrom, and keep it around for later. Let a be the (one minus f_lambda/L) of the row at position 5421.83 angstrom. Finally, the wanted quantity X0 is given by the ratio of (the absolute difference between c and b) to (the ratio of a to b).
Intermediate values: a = -0.07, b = 0.076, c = 0.12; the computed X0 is -0.04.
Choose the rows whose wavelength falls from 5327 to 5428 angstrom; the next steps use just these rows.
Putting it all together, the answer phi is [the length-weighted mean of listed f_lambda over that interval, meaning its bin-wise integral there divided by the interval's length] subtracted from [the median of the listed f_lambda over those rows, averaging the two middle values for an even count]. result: 0.09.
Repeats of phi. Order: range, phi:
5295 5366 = 0.02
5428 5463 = -0.16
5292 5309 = -0.08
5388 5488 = 0.15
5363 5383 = 0.13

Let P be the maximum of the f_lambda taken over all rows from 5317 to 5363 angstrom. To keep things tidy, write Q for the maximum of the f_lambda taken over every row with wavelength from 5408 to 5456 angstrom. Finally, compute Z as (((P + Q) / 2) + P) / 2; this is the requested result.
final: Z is 7.41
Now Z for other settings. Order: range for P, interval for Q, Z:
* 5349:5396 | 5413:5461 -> 7.49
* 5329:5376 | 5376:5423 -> 7.39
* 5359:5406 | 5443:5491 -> 7.34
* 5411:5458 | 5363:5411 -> 7.49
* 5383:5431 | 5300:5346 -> 7.15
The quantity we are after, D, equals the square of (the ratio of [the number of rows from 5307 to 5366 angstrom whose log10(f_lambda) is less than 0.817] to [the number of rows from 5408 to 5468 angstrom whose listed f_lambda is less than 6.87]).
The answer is 0.1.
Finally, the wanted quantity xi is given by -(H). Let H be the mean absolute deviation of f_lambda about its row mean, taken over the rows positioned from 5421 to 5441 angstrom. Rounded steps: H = 0.69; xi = -0.69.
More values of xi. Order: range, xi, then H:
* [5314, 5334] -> -0.28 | 0.28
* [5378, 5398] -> -0.15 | 0.15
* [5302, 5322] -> -0.23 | 0.23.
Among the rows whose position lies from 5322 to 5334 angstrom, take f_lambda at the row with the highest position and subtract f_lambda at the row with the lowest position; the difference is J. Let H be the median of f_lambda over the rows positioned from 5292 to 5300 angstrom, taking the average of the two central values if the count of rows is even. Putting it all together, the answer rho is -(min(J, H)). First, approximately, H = 6.2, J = -0.11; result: 0.11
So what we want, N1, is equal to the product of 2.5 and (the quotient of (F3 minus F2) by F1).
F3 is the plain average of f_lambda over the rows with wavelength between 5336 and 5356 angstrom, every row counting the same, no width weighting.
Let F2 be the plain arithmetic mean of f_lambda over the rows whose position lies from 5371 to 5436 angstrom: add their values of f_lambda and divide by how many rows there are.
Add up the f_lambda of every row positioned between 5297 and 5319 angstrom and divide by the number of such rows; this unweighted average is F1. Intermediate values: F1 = 6.76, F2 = 6.41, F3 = 6.9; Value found 0.20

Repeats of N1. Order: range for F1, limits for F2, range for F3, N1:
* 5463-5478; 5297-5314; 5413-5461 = -0.21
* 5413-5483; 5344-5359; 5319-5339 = -0.22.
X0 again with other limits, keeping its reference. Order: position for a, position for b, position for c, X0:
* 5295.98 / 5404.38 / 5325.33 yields 0.15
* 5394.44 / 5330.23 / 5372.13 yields -0.09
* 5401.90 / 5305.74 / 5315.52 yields -0.06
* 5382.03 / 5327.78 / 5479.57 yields -0.10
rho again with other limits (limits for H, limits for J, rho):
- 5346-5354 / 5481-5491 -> -0.02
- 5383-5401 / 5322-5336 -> 0.06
